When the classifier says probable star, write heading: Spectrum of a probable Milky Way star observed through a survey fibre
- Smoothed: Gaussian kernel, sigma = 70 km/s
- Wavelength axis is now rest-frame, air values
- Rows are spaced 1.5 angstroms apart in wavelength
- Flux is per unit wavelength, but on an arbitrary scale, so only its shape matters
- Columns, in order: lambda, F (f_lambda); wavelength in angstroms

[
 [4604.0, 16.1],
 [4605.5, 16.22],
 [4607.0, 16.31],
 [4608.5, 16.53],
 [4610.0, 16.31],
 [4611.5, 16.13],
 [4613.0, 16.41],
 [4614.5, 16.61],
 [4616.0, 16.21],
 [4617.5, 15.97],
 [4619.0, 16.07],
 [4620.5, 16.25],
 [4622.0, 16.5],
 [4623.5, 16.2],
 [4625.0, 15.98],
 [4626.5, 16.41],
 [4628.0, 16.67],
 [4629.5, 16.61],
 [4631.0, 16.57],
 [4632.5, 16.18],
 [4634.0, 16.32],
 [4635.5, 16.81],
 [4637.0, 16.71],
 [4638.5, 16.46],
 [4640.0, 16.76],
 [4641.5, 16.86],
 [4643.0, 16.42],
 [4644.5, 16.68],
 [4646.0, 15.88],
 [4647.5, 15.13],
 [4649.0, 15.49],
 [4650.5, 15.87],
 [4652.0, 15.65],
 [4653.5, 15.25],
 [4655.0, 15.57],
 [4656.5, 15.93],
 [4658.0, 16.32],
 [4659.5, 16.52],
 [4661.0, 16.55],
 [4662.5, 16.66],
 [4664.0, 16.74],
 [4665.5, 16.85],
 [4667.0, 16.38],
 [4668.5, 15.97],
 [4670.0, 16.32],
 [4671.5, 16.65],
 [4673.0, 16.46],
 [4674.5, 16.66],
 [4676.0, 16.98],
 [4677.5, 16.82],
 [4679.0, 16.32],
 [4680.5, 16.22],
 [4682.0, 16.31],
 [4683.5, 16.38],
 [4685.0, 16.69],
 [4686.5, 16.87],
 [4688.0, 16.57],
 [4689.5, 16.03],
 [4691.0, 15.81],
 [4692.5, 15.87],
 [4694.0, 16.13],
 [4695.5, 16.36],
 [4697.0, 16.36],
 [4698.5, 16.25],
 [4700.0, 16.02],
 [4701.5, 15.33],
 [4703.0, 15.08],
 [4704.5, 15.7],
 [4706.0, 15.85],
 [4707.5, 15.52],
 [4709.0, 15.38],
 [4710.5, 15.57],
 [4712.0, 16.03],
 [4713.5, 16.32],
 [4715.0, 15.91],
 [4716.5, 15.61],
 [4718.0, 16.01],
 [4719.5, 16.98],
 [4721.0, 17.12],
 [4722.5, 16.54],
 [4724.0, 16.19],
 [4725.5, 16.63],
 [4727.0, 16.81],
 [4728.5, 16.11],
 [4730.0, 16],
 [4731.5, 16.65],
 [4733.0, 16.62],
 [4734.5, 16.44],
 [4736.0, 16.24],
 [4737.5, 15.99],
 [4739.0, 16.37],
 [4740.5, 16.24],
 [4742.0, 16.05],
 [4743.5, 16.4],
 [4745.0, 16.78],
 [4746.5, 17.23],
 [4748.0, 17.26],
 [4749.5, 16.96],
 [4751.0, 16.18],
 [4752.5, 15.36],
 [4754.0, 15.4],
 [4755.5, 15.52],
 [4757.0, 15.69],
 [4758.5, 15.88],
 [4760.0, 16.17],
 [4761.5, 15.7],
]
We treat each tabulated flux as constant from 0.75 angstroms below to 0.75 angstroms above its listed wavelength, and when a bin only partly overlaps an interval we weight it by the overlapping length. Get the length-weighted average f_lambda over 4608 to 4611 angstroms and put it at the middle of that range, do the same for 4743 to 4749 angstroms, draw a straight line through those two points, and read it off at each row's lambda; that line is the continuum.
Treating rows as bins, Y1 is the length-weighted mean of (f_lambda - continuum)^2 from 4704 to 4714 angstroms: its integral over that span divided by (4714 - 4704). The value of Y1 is 1.16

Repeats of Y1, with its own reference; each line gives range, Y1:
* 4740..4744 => 0.52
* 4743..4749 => 0.11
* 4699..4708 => 1.47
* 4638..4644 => 0.05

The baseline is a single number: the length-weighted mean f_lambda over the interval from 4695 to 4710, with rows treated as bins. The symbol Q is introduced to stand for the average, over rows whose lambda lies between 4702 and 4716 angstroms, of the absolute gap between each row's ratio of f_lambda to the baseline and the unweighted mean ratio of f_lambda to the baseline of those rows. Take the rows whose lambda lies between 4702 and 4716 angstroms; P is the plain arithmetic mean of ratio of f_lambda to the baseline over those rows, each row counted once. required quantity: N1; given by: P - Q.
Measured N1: 0.98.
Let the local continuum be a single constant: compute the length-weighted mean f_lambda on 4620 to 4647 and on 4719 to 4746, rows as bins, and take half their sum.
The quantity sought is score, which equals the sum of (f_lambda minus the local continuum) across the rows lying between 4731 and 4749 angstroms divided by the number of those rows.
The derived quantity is 0.07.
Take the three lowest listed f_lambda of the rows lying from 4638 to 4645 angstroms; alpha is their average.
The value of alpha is 16.5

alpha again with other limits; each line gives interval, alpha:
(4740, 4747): 16.2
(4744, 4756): 15.4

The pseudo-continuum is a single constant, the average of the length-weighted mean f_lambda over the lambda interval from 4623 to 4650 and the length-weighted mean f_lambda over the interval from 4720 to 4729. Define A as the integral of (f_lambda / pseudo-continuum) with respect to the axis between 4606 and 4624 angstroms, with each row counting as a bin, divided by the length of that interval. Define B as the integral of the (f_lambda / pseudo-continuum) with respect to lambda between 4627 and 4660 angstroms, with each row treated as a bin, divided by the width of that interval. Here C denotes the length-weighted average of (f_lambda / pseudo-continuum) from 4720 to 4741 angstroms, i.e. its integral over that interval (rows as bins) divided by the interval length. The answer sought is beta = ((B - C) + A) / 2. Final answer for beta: 0.488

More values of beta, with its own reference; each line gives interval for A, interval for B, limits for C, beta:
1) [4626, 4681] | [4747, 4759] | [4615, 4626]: 0.492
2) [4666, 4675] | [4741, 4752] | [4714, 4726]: 0.507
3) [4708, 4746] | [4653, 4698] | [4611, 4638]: 0.494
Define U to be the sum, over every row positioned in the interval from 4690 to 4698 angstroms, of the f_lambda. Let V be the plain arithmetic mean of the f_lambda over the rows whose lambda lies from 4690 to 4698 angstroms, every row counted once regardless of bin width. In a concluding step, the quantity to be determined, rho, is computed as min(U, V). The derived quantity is 16.1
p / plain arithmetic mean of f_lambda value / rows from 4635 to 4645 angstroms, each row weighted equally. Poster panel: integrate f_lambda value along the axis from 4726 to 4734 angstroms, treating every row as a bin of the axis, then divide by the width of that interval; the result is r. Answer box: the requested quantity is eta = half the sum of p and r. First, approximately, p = 16.7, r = 16.4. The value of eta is 16.6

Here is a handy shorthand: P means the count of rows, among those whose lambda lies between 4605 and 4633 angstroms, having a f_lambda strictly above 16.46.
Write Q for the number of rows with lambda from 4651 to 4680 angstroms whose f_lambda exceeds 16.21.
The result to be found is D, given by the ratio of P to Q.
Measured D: 0.43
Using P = 6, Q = 14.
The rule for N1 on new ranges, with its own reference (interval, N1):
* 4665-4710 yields 1.00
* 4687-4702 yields 1.00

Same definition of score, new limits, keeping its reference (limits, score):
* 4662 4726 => -0.21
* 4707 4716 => -0.66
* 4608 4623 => -0.15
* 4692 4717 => -0.61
